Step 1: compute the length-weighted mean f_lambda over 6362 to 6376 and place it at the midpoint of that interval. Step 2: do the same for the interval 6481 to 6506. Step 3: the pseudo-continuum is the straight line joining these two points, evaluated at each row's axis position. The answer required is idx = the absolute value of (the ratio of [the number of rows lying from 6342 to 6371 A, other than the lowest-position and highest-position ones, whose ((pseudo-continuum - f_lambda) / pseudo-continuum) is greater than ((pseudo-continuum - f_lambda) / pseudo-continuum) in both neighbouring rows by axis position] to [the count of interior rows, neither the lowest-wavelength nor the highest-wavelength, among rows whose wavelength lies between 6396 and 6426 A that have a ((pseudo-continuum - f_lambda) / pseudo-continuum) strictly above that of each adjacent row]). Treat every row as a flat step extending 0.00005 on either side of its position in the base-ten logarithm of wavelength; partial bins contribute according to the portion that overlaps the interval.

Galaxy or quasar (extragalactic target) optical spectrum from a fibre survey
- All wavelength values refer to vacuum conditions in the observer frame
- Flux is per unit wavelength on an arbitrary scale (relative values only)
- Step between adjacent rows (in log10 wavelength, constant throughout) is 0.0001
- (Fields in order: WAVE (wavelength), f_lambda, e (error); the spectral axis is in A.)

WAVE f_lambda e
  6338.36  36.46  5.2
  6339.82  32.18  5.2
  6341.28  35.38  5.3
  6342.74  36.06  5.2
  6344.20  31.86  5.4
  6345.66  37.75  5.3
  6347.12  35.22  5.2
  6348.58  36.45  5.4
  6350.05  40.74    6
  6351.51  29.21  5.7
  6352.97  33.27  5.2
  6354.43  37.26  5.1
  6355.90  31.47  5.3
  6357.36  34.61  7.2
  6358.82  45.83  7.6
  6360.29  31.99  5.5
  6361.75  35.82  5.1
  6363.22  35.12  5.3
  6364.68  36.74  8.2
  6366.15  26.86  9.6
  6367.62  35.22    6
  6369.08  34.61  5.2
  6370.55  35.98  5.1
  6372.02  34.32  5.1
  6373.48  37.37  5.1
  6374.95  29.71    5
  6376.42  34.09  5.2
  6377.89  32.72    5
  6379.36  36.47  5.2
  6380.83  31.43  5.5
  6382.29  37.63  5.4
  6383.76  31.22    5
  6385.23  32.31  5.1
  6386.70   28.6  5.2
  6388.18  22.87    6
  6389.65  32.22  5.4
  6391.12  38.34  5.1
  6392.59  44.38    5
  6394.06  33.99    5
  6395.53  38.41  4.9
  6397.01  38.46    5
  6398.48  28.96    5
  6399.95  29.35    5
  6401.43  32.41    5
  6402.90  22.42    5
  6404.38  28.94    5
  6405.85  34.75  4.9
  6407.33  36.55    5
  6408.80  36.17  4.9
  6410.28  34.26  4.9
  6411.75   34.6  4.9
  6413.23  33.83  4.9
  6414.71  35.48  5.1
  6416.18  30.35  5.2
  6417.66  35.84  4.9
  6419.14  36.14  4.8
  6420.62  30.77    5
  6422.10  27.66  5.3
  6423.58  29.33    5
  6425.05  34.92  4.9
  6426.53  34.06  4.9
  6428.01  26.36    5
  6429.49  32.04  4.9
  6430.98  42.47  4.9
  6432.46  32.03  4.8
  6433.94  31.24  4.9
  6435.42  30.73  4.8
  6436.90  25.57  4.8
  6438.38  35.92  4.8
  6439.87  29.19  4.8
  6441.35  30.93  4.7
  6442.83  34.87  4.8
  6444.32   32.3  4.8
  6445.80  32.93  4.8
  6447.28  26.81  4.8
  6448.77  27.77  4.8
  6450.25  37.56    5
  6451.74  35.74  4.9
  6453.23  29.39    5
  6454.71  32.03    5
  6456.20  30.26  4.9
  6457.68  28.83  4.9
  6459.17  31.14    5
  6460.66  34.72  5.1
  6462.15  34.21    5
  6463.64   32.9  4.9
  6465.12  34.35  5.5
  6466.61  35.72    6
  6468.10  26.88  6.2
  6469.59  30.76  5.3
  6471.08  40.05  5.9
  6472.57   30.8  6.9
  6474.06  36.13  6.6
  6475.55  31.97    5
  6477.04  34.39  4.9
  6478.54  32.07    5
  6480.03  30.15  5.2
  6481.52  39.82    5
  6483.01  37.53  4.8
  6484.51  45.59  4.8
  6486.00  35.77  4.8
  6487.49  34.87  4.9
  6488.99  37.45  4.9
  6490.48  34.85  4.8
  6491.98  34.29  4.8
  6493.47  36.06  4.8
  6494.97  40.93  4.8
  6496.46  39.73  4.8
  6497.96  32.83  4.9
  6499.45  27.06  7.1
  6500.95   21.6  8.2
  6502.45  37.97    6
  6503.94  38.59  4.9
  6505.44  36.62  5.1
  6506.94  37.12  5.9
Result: 1.3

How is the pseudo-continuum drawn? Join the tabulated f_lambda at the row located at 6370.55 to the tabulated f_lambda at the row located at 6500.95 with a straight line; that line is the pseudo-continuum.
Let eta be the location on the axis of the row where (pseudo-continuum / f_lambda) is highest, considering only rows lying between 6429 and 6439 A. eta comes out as 6436.90 A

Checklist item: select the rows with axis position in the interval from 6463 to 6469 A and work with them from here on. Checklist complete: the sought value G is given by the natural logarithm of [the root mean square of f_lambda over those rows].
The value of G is 3.49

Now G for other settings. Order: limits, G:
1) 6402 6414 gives 3.50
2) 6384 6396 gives 3.54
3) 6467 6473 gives 3.48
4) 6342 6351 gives 3.60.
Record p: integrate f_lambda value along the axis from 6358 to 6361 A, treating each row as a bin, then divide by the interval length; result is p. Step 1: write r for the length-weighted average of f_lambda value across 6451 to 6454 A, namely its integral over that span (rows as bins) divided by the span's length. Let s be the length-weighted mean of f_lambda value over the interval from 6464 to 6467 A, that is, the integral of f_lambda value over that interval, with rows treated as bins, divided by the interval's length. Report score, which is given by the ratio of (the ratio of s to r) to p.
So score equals 0.028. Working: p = 39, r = 32.6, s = 34.8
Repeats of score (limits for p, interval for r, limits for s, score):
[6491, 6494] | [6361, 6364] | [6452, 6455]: 0.025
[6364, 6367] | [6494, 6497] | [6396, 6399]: 0.027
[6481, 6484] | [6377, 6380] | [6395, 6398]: 0.028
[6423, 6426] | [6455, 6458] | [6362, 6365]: 0.037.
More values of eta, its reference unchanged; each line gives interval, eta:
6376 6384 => 6380.83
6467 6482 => 6468.10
